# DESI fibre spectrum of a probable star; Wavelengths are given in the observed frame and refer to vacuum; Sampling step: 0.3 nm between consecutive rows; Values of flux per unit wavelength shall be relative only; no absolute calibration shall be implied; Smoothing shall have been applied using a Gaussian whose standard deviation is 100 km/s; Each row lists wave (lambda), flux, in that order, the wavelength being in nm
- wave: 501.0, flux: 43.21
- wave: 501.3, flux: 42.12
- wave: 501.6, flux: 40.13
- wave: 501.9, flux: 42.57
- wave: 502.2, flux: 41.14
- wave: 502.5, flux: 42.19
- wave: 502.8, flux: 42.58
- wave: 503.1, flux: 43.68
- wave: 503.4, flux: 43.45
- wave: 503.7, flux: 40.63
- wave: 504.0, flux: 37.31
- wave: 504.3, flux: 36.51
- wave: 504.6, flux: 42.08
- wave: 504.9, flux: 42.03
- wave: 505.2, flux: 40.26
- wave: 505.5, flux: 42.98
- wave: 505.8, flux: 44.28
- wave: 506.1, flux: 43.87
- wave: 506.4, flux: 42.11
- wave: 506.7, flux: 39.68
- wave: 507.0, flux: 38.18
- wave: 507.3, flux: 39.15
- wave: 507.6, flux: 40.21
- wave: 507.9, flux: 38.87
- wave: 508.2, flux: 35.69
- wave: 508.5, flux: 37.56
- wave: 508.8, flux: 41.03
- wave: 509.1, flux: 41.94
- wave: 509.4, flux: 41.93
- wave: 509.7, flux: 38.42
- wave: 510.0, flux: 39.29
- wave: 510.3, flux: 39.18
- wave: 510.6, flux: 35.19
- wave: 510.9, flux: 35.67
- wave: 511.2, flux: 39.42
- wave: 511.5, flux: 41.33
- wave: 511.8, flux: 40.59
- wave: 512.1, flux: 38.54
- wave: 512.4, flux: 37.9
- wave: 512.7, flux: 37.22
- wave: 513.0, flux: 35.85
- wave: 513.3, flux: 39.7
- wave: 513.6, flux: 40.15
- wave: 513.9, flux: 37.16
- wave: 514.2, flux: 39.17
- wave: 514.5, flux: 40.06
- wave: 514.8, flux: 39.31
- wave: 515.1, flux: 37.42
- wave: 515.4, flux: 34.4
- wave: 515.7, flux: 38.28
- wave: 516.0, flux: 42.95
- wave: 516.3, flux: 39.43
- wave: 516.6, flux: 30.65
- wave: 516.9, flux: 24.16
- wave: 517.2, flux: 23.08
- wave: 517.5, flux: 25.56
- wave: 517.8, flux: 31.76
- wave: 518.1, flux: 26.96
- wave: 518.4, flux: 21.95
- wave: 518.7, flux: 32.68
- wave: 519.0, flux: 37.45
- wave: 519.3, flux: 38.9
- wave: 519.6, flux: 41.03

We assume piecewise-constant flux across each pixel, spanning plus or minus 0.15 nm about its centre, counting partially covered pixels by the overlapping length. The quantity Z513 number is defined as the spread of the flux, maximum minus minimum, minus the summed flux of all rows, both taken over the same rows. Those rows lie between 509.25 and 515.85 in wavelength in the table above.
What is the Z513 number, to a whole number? -839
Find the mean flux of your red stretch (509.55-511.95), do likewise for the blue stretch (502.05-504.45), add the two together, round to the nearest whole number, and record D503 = 80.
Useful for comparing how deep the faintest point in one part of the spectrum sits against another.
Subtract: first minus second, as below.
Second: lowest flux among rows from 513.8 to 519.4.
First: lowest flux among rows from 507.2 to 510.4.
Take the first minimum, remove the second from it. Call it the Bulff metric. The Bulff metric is 14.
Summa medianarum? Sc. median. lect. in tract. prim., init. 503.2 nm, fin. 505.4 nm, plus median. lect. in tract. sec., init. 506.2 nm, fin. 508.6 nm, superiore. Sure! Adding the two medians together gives 80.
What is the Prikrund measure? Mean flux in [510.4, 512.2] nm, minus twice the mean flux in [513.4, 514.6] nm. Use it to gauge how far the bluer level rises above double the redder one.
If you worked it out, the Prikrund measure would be -39.8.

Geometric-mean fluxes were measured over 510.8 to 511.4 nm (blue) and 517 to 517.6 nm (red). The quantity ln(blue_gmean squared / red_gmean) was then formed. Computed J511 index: 4.06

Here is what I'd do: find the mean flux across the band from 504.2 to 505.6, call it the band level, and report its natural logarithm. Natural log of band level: 3.71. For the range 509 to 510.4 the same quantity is 3.69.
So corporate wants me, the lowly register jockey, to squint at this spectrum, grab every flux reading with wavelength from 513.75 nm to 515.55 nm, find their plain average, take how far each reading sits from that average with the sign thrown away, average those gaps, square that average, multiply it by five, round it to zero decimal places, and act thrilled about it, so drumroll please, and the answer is 13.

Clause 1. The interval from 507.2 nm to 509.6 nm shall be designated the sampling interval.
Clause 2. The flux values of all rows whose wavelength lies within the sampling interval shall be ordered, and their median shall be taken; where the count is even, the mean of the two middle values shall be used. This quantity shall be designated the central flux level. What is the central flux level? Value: 39.7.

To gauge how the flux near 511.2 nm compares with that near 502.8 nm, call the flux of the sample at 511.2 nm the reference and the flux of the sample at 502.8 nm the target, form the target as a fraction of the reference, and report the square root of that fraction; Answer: 1.04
